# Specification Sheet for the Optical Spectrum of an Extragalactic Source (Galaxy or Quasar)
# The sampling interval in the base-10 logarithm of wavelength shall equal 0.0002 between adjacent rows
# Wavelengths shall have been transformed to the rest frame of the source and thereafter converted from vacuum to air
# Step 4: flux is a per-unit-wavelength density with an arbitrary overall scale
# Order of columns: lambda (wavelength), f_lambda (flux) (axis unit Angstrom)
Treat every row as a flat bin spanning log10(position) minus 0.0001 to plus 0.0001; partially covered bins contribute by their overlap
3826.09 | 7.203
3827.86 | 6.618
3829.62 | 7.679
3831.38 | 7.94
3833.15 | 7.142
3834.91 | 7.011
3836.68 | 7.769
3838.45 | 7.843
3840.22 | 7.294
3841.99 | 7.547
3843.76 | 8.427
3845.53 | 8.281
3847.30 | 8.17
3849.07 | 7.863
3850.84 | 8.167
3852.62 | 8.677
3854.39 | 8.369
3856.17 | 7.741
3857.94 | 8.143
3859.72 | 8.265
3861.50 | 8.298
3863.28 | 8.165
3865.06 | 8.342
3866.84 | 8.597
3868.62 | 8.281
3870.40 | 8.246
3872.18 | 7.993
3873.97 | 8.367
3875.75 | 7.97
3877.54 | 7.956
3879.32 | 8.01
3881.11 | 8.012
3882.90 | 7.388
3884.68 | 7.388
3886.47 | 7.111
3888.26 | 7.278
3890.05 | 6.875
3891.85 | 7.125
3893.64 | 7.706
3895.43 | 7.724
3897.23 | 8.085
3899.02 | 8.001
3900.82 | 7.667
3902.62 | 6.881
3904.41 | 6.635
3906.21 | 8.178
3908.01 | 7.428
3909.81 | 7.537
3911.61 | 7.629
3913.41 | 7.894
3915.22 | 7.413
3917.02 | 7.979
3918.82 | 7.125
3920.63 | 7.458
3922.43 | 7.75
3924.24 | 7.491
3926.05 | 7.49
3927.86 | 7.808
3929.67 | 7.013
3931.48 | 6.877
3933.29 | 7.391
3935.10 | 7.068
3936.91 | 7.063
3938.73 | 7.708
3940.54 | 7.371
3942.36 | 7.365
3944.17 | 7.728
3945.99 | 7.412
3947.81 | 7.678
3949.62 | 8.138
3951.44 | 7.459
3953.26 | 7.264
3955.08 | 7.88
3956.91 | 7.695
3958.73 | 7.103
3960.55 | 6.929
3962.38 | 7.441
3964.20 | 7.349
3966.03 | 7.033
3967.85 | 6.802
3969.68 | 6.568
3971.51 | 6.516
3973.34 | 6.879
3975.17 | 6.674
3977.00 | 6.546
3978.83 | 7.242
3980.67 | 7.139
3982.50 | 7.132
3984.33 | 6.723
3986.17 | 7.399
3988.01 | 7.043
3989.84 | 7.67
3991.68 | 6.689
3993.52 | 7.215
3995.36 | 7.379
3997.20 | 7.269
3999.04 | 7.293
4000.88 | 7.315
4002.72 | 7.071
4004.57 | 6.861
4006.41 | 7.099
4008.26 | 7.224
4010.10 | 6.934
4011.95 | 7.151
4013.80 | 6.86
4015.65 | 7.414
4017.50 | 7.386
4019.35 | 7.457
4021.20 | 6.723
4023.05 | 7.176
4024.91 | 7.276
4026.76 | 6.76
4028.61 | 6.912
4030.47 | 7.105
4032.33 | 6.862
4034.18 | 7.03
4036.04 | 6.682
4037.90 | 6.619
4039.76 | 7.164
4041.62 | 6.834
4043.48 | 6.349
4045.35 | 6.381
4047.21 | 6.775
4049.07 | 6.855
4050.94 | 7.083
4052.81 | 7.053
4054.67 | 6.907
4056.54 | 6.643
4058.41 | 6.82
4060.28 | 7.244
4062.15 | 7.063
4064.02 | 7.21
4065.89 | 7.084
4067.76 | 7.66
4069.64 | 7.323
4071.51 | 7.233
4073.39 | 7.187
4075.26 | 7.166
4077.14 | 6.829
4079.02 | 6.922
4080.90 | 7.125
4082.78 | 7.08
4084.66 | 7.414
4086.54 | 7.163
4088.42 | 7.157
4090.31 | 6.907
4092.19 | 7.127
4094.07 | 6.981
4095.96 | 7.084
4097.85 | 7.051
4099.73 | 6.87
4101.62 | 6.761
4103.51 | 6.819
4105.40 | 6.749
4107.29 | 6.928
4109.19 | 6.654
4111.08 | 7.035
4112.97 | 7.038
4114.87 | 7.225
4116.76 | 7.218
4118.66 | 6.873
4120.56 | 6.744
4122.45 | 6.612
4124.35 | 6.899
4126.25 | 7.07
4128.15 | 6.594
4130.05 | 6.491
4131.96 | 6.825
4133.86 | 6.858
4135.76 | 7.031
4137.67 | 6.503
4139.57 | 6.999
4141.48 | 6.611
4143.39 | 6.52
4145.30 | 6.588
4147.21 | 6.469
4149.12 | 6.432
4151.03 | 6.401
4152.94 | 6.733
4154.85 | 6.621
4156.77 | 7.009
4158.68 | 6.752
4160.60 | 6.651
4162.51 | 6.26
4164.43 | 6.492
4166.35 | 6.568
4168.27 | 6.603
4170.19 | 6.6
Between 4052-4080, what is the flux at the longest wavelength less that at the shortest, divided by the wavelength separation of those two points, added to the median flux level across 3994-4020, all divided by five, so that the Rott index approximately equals 1.448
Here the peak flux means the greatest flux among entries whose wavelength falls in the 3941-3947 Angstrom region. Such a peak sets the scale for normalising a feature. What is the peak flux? 7.728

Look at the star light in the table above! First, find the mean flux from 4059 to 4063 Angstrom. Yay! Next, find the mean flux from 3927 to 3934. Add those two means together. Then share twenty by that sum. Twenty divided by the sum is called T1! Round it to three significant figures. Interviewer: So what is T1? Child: 1.39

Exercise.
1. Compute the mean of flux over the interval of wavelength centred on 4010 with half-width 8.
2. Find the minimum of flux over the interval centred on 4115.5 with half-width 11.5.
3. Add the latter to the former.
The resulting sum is 13.7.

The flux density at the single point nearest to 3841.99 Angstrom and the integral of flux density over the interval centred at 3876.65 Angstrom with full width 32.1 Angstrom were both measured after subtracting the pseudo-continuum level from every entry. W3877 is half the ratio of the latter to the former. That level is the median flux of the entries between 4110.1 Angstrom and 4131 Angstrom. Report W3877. 24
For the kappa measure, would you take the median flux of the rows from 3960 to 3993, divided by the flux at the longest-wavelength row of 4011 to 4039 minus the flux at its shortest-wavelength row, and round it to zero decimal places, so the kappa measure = -13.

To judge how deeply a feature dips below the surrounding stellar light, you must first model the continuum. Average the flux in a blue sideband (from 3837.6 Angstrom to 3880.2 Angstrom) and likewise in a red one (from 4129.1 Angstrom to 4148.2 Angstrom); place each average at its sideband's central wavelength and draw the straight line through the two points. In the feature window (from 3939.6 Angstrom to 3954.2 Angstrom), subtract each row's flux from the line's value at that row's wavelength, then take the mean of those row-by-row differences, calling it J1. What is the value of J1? 0.12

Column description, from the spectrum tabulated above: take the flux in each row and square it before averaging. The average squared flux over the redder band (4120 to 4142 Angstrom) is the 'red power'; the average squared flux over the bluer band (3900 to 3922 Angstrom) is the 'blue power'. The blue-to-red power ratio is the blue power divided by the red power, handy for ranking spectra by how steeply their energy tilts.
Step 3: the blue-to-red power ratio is 1.23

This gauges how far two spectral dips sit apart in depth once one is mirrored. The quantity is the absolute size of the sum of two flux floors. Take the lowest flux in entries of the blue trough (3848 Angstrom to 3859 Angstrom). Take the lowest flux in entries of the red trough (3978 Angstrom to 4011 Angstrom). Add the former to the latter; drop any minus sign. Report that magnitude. 14.4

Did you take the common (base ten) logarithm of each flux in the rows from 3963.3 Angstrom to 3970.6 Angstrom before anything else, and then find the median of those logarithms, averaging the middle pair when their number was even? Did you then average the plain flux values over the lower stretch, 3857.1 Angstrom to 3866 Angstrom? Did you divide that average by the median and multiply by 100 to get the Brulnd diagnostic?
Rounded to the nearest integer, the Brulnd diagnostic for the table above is 981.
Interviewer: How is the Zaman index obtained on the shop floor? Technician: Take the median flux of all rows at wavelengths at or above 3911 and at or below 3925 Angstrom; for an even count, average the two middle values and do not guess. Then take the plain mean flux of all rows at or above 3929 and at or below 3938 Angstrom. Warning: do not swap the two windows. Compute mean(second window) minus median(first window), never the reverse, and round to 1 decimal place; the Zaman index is -0.5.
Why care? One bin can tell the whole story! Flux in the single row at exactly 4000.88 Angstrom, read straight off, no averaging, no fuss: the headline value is 7.315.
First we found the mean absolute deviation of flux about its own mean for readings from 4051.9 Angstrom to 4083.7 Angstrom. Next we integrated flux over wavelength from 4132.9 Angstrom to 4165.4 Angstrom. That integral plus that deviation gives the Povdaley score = 216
